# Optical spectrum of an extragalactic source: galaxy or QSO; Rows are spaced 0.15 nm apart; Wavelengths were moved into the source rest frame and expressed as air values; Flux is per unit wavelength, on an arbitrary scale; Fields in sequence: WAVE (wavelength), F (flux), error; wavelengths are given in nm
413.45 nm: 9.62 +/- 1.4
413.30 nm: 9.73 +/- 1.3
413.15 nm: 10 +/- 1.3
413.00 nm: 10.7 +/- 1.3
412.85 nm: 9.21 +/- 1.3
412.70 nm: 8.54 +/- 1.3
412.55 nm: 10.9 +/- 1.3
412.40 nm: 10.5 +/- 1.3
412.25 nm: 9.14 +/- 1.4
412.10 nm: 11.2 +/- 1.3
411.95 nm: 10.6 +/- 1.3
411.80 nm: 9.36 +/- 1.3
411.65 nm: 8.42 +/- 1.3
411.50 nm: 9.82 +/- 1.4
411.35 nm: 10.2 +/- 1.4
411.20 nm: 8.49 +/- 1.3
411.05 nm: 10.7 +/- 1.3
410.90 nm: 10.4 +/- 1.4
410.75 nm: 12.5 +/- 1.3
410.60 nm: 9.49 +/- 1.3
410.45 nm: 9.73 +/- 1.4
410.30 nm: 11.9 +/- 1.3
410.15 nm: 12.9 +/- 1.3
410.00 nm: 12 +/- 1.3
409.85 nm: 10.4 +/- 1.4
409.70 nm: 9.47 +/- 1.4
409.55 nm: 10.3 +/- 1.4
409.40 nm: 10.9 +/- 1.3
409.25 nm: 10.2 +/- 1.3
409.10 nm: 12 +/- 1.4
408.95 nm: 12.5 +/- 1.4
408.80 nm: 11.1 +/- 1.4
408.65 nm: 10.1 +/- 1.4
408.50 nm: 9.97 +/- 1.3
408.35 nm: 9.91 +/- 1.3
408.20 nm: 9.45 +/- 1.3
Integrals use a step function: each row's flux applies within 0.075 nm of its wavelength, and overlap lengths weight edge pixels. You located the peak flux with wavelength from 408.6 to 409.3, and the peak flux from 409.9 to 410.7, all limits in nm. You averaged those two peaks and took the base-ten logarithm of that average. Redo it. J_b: 1.10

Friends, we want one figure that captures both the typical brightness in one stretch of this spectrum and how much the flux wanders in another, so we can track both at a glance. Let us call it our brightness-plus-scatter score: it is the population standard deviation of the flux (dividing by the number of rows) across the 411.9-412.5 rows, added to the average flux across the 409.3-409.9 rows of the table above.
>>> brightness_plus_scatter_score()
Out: 11.0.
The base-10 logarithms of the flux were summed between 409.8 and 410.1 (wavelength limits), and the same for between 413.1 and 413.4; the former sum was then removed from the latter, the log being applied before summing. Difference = -0.11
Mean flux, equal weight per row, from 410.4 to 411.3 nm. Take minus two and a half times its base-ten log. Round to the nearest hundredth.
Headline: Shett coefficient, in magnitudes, -2.52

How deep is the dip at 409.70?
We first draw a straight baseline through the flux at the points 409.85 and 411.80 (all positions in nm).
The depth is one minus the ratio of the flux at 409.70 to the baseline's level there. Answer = 0.10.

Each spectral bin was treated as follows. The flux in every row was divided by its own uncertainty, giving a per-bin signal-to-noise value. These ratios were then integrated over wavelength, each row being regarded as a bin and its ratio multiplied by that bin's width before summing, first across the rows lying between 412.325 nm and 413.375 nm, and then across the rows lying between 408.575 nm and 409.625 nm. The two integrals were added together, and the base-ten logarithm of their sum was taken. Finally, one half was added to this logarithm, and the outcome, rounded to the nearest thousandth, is 1.717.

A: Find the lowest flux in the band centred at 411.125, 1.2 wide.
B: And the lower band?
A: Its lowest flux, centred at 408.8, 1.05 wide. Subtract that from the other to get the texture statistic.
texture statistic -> -1.5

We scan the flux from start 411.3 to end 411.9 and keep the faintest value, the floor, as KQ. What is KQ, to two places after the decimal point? 8.42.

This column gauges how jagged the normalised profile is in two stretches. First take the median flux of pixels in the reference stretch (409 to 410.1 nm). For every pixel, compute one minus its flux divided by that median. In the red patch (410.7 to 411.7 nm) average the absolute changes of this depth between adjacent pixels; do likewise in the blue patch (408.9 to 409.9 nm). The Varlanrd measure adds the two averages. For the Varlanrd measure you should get 0.22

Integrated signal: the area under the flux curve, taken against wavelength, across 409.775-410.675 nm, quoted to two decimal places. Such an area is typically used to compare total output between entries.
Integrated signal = 9.96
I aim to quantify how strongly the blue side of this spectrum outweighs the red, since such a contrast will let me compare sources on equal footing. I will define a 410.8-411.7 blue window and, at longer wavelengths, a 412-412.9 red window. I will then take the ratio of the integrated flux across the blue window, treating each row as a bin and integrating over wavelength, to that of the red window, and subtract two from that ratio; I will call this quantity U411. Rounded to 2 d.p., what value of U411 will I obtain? -1.02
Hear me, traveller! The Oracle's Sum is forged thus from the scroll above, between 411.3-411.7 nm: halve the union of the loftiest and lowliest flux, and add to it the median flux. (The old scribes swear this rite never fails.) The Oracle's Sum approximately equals 19.1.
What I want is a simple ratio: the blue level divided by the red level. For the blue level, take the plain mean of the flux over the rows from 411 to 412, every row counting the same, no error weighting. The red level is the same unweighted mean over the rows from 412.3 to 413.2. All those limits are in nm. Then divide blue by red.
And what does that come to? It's 0.97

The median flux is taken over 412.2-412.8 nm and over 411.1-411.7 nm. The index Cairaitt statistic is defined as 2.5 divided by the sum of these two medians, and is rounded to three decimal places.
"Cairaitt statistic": 0.132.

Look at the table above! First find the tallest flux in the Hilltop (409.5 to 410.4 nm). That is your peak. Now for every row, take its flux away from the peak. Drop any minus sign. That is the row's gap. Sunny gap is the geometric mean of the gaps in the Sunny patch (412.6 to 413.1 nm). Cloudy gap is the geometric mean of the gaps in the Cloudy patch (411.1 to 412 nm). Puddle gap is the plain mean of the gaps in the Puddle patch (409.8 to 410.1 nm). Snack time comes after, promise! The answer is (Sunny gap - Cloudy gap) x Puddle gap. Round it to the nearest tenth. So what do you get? -0.1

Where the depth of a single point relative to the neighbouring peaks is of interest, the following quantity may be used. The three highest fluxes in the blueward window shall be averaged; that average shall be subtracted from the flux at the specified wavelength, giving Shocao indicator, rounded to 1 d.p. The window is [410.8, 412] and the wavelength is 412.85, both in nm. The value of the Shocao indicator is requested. -1.4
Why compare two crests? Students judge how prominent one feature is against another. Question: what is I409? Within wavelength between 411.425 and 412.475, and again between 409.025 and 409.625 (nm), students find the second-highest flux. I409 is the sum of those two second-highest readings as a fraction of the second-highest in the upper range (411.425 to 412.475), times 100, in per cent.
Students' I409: 203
